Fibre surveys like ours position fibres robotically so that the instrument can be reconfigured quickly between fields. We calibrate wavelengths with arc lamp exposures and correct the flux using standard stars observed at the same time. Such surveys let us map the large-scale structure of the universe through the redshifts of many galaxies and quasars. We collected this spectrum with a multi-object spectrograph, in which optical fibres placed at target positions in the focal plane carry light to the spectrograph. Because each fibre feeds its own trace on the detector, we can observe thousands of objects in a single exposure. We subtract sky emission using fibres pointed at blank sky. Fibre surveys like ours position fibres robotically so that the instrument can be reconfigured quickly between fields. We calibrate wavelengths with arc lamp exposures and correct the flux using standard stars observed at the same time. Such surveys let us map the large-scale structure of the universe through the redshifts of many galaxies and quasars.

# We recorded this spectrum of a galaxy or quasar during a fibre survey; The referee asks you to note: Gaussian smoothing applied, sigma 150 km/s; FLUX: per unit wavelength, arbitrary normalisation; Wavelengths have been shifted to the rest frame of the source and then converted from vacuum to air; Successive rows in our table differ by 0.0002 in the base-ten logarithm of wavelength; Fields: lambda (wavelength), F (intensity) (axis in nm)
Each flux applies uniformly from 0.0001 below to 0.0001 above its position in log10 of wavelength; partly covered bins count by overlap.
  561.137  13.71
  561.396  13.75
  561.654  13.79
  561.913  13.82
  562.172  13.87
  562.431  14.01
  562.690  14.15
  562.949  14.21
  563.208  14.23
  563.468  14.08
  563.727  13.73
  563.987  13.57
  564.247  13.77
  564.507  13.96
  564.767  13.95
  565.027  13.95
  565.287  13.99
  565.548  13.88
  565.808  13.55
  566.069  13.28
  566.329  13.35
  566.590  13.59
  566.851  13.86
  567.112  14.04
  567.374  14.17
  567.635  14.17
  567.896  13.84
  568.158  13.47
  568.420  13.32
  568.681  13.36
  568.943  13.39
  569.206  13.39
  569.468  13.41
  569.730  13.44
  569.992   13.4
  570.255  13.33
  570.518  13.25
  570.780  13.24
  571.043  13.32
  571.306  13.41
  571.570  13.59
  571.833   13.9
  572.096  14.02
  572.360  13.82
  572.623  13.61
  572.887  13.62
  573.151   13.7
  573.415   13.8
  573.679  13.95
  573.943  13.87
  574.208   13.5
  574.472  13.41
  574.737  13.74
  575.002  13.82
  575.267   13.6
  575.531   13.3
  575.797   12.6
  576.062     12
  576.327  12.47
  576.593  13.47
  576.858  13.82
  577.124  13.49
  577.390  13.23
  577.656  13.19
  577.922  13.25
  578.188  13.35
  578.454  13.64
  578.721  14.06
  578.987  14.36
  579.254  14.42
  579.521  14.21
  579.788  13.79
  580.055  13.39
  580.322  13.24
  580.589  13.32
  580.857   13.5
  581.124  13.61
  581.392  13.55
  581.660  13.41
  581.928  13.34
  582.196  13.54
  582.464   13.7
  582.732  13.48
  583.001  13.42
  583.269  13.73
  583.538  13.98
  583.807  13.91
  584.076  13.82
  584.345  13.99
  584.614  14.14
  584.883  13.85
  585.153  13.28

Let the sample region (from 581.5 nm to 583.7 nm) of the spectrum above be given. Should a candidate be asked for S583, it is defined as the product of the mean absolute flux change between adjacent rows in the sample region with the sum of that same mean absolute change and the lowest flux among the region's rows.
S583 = 2.5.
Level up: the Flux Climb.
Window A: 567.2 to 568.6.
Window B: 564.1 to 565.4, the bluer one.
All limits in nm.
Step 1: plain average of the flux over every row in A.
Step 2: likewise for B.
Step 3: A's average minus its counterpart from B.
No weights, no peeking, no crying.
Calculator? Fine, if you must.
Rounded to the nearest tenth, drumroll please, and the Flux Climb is -0.1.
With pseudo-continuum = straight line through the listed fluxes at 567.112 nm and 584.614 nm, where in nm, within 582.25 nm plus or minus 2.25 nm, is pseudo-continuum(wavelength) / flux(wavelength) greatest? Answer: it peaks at 580.322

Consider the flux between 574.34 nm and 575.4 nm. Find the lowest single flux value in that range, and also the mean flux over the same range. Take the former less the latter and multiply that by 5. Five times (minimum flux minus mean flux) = -1.2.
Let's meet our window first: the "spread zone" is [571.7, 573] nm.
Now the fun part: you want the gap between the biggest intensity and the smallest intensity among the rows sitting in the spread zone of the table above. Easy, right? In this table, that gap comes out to 0.4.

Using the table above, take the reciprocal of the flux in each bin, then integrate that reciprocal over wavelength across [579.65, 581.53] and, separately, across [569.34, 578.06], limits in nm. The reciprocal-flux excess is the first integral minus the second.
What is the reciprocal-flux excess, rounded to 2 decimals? -0.51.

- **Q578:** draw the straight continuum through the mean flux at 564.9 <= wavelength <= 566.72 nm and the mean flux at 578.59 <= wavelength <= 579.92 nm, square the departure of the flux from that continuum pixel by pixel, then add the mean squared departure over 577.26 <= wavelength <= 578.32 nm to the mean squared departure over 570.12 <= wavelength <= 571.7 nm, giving 1.0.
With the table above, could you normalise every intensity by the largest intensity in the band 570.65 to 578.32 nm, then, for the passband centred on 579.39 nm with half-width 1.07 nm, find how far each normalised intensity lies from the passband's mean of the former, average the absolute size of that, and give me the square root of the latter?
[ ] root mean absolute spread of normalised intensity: 0.163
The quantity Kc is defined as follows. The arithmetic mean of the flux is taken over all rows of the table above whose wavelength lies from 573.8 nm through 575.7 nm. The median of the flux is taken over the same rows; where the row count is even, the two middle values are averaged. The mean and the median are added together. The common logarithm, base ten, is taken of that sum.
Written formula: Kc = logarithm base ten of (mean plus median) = 1.43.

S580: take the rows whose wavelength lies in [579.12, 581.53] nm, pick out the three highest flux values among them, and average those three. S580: 14.1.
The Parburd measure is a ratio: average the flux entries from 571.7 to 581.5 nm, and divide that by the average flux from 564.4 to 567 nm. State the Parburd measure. 0.99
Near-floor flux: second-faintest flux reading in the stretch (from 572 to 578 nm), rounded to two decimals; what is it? 12.47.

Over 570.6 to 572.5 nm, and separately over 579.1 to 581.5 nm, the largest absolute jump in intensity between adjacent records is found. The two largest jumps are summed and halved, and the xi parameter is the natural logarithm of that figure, -1.01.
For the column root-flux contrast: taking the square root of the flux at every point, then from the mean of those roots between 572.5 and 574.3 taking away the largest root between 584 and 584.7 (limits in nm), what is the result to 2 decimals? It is -0.06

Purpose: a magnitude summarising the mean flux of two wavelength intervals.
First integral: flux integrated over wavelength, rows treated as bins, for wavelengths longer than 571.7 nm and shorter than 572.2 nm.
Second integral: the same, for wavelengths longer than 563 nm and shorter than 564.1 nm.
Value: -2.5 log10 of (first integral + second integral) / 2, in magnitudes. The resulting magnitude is -2.6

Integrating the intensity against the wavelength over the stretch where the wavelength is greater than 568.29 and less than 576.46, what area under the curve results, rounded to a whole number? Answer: 110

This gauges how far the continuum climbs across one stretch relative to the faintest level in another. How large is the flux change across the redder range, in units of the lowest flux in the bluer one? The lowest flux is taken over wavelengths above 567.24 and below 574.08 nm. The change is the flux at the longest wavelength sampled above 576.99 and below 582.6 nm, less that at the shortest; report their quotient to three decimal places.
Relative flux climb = 0.016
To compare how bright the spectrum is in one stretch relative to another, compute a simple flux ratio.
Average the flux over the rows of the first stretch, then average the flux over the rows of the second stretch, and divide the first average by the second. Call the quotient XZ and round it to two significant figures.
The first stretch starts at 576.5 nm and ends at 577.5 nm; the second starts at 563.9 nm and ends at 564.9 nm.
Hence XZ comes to 0.98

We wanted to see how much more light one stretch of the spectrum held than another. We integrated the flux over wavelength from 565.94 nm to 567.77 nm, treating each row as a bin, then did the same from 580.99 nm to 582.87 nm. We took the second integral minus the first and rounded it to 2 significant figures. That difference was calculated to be 0.18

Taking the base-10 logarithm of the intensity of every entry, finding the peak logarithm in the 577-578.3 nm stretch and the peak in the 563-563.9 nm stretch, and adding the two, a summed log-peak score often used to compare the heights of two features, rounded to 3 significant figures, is 2.28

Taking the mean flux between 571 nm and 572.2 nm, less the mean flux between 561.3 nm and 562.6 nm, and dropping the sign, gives 0.20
